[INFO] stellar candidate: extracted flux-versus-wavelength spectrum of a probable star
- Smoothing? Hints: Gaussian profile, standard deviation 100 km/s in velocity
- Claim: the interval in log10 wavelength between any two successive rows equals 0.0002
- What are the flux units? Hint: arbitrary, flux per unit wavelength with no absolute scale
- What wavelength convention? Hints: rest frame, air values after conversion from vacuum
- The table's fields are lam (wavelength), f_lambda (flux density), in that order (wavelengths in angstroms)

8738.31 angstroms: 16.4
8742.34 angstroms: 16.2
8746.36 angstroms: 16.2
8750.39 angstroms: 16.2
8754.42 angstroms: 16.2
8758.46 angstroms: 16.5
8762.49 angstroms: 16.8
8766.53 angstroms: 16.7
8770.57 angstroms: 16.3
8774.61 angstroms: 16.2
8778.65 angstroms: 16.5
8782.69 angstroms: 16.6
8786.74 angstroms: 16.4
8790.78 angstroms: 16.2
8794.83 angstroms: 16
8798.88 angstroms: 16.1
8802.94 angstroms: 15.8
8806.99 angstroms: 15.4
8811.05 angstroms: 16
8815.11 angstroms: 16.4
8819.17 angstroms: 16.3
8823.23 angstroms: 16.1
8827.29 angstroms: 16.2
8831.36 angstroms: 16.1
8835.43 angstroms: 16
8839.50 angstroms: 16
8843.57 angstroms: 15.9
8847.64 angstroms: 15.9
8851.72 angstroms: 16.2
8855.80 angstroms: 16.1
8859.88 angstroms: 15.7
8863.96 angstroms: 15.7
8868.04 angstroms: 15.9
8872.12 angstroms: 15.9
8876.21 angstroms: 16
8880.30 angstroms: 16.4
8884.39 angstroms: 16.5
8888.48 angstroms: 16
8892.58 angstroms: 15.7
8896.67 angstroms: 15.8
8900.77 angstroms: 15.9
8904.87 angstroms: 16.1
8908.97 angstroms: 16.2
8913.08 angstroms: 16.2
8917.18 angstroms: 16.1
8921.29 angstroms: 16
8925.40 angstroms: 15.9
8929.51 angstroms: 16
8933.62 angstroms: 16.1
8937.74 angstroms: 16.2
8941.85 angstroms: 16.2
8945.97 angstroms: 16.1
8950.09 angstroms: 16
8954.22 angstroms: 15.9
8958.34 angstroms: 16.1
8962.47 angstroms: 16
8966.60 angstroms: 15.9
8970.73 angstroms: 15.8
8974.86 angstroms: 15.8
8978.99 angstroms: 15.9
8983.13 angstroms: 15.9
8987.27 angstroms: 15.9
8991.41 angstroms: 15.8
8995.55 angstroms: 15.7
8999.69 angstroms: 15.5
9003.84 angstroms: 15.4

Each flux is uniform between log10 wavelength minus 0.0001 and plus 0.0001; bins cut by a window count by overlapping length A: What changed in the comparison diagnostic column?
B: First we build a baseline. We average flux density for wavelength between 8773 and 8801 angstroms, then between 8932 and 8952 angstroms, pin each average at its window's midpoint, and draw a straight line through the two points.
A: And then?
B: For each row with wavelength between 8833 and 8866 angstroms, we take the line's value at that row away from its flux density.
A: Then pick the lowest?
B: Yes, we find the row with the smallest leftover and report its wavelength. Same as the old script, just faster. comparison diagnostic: 8859.88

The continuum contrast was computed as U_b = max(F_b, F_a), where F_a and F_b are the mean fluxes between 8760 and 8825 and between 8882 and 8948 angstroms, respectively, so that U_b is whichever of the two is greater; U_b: 16.2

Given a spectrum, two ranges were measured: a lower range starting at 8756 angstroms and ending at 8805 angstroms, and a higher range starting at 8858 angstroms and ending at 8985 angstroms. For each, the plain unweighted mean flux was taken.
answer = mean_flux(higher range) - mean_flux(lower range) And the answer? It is -0.3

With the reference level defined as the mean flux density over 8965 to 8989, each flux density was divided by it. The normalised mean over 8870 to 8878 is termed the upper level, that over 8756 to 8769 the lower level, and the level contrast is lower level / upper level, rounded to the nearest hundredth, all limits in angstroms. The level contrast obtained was 1.04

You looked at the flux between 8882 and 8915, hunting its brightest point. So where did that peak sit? 8884.39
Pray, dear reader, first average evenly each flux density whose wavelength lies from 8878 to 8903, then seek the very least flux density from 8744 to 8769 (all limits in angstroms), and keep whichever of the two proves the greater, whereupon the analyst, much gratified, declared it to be 16.2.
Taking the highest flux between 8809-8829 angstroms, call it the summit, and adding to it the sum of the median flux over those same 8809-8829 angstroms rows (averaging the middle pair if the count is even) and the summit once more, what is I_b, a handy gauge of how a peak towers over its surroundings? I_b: 49.0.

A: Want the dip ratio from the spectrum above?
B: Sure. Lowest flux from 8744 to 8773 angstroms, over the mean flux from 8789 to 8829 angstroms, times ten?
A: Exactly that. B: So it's 10.09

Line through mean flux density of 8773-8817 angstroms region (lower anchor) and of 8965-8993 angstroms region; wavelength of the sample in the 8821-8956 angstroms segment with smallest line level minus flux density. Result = 8884.39 angstroms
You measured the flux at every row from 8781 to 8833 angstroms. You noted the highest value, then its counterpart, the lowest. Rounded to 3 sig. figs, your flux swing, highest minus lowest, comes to 1.20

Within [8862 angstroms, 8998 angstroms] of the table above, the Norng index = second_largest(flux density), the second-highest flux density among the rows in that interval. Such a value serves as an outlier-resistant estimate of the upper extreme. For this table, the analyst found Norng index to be 16.4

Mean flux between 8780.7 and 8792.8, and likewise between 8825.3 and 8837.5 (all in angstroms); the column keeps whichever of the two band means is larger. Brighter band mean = 16.4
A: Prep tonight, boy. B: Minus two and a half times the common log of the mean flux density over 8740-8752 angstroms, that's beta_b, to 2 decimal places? -3.02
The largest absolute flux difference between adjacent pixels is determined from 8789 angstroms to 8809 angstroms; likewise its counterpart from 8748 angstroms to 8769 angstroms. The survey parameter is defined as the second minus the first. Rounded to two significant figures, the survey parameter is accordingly -0.10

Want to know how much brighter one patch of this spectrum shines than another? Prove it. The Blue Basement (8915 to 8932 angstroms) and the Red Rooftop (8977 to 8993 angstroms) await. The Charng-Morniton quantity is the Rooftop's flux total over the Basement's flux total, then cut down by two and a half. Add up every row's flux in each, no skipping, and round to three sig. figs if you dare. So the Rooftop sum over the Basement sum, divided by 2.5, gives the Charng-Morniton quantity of 0.397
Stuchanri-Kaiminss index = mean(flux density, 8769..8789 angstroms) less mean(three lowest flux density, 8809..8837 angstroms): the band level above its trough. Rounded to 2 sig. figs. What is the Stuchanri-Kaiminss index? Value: 0.37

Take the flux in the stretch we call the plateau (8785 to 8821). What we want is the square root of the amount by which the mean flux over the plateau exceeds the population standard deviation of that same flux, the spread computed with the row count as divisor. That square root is 3.970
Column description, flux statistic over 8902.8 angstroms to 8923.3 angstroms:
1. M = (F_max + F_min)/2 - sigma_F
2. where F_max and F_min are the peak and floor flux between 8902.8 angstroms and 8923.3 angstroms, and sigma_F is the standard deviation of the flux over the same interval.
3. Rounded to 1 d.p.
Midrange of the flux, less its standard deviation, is 16.0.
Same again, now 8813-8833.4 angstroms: 16.1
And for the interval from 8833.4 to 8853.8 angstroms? 15.9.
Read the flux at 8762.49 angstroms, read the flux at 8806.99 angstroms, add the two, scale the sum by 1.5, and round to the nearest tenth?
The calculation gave 48.3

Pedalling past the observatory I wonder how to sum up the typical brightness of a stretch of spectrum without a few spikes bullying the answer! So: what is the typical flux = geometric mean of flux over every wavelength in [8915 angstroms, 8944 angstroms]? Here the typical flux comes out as 16.1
